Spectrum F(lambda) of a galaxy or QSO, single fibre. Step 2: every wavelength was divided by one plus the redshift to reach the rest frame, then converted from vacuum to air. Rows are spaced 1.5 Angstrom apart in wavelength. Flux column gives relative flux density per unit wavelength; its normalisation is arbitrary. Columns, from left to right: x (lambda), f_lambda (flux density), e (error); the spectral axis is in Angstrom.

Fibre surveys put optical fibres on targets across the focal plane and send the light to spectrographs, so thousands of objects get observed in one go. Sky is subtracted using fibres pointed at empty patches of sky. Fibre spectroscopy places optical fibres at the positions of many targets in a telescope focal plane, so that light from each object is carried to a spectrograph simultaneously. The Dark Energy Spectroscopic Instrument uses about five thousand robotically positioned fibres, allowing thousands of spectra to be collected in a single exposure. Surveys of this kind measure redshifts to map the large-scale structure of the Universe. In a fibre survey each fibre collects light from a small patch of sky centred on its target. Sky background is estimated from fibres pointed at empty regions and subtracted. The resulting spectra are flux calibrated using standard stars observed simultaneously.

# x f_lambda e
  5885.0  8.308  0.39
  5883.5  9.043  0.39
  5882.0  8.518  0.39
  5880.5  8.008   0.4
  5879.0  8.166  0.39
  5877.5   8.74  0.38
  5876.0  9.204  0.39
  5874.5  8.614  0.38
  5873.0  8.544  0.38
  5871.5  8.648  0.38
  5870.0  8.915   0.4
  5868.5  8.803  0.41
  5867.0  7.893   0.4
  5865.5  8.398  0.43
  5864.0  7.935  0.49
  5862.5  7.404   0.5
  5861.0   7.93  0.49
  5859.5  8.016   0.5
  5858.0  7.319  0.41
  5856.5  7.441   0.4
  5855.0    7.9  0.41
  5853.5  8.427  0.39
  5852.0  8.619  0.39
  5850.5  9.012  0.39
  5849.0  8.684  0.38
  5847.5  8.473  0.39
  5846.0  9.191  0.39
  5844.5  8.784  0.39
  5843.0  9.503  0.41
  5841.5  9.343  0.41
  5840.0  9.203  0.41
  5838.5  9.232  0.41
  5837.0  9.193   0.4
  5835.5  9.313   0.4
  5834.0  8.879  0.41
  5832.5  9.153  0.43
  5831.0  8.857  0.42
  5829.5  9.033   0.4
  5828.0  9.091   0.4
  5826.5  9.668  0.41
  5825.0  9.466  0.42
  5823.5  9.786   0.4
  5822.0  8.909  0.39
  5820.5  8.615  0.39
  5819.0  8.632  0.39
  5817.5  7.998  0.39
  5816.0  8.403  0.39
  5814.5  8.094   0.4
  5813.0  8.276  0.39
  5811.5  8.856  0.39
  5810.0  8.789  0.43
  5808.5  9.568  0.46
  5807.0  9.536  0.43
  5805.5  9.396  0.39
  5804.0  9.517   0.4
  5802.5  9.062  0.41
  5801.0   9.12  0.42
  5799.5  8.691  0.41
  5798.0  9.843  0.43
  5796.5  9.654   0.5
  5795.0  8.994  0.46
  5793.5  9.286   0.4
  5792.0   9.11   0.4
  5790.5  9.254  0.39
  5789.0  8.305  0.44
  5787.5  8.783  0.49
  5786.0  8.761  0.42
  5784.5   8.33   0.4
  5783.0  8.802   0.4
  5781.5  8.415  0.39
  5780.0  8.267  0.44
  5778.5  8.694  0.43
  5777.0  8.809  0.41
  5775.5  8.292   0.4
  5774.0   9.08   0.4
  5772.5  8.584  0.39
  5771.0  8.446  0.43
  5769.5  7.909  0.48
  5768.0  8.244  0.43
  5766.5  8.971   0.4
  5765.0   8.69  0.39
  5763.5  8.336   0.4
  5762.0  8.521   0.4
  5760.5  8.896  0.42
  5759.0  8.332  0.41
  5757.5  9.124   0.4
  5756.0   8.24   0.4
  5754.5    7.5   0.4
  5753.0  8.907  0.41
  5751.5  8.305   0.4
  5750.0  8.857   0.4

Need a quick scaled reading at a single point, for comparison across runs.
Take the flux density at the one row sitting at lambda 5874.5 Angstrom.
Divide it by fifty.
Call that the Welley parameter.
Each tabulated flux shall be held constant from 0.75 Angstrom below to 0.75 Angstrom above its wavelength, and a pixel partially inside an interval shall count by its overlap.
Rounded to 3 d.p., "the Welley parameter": 0.172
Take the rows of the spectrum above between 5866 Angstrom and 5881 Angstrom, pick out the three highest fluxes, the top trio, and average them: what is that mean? 9.0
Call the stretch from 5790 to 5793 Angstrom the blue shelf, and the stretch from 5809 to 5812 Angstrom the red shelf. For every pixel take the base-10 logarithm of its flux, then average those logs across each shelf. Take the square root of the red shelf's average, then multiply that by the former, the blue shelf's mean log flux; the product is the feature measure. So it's 0.94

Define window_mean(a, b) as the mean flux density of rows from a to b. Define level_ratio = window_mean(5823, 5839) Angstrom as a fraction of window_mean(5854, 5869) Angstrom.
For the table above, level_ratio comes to 1.17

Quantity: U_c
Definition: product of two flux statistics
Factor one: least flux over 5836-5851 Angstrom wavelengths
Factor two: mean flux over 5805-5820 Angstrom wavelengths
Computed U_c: 74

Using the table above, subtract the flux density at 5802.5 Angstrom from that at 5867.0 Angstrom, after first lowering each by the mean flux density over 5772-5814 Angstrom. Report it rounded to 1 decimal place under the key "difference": -1.2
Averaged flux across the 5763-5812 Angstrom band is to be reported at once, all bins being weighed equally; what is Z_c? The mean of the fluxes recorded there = 8.86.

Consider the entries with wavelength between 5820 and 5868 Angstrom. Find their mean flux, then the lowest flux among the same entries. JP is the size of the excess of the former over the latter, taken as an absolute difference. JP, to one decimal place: 1.4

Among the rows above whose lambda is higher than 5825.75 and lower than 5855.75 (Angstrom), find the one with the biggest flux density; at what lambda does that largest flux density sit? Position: 5826.5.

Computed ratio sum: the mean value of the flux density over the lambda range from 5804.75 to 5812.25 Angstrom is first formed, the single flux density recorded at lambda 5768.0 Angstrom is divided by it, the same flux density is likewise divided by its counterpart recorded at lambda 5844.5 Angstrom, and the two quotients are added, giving 1.8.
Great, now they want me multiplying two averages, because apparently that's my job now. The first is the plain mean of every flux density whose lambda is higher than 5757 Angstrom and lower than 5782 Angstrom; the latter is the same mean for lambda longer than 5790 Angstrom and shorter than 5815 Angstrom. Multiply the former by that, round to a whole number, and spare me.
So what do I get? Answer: 78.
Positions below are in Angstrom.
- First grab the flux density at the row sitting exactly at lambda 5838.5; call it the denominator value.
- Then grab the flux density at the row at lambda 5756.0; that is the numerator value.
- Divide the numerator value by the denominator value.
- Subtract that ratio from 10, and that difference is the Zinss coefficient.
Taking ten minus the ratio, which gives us 9.11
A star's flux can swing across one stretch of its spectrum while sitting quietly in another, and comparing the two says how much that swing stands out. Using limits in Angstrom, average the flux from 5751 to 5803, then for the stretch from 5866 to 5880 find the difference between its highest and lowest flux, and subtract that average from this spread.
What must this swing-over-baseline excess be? -7.39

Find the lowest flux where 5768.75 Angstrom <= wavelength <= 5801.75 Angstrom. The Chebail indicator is 7.909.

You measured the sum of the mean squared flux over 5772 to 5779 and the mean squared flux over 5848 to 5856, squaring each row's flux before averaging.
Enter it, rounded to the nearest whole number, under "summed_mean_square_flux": 148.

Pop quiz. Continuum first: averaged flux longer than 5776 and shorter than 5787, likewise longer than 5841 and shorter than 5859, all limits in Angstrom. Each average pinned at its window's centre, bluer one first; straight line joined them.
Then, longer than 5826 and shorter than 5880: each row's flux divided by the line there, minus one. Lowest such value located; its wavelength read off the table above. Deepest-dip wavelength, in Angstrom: 5858.0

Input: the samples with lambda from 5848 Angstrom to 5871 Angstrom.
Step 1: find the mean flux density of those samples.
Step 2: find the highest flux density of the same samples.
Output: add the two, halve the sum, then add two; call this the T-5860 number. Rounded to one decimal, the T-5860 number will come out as 10.6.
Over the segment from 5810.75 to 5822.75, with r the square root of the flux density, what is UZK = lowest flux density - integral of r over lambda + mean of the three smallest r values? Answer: -24.1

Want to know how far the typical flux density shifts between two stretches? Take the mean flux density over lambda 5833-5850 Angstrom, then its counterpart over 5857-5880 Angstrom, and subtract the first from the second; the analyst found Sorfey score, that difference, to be -0.8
